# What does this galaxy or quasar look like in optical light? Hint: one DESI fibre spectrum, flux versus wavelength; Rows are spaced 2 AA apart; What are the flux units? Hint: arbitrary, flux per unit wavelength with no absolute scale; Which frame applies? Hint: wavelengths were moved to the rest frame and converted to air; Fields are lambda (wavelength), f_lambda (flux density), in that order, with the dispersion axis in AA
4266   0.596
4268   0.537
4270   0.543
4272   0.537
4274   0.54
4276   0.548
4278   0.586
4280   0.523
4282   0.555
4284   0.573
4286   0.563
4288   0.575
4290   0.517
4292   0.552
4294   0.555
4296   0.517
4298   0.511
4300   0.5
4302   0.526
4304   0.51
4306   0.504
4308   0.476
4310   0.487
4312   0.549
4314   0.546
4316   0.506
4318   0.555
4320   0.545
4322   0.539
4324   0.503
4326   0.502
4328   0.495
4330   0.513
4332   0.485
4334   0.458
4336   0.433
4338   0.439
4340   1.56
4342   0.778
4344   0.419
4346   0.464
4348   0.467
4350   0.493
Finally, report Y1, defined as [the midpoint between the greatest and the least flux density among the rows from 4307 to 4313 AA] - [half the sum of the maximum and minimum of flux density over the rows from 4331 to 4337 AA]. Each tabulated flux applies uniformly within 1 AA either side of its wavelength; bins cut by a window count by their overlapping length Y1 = 0.05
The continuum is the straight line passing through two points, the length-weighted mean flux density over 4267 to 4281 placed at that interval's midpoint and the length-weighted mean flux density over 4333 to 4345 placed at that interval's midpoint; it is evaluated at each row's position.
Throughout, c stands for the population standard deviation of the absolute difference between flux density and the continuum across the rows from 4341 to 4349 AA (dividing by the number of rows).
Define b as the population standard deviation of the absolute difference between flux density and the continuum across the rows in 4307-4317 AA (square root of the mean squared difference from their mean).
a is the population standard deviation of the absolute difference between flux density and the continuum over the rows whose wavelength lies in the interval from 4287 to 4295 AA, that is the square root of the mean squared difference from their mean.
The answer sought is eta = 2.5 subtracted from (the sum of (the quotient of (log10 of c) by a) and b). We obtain -57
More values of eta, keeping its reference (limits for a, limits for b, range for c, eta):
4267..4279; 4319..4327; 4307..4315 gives -145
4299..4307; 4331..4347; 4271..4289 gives -174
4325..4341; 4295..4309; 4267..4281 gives -11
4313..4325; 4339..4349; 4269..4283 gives -82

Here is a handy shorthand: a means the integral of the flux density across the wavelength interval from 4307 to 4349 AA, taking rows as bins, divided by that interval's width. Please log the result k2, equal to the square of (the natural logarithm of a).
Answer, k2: 0.340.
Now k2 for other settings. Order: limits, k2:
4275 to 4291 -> 0.347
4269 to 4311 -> 0.395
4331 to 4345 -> 0.181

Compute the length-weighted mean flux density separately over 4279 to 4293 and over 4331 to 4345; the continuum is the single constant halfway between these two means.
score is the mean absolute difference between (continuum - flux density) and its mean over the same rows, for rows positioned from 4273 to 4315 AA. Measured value 0.026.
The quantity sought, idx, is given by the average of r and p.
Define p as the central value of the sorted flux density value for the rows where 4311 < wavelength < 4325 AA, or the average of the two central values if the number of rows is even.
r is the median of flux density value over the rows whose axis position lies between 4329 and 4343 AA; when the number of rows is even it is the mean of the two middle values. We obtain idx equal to 0.515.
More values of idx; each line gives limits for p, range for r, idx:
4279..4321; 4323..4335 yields 0.512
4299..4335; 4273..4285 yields 0.528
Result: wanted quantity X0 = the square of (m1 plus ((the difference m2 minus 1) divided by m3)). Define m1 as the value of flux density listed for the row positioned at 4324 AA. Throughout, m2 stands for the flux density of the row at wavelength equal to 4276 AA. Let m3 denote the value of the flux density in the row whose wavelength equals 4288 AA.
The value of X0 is 0.080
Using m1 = 0.503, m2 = 0.548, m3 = 0.575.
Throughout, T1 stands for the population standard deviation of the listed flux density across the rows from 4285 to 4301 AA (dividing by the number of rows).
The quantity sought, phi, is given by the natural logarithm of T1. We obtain -3.6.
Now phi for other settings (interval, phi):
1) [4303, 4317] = -3.7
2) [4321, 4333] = -4.1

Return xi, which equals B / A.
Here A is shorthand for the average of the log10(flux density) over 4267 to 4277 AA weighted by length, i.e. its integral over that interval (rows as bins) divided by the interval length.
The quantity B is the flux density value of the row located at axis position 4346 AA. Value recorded -1.74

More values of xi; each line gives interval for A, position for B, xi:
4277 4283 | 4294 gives -2.16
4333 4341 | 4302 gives -2.43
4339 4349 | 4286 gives -2.94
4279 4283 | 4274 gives -2.01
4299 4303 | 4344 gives -1.44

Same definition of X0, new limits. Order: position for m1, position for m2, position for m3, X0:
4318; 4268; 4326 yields 0.135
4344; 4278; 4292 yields 0.110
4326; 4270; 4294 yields 0.103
